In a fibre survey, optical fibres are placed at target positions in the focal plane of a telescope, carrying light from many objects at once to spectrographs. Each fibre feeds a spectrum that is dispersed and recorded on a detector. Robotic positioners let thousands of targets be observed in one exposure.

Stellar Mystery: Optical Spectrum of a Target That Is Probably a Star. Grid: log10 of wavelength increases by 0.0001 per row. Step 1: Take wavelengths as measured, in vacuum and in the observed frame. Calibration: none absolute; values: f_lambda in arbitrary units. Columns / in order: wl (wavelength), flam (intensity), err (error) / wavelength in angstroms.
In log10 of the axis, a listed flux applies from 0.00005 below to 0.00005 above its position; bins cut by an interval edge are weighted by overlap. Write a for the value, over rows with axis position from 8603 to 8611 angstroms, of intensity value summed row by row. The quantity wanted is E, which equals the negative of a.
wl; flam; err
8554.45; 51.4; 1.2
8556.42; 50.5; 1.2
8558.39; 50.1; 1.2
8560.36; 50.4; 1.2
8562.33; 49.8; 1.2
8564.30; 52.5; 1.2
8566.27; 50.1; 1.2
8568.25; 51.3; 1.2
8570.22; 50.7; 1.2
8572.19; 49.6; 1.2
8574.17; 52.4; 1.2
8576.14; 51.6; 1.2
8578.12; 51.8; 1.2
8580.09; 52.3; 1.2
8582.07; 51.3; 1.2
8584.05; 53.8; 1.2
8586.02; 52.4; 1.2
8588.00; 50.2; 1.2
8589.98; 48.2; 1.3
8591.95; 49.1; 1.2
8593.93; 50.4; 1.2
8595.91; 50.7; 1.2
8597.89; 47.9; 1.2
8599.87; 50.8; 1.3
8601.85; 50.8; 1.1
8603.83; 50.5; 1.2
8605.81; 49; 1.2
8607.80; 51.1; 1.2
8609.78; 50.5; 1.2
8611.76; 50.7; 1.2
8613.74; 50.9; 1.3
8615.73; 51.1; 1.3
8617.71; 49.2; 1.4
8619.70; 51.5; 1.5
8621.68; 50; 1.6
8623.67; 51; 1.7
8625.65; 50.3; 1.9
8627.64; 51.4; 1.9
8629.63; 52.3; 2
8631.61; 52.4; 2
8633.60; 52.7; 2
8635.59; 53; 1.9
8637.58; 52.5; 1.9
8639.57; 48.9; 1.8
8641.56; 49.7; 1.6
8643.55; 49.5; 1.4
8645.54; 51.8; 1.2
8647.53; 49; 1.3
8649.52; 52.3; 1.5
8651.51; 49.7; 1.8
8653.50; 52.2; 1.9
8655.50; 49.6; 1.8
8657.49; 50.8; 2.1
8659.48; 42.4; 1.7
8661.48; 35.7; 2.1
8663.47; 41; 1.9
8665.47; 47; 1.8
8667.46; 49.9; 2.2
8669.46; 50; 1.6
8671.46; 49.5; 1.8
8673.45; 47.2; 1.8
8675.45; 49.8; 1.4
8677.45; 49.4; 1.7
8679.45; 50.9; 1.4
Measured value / -201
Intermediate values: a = 201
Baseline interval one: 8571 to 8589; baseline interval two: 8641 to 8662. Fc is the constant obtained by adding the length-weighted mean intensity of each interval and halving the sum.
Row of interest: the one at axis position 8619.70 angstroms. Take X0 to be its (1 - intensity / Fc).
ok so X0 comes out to -0.03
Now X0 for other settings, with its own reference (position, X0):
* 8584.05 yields -0.07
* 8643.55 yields 0.01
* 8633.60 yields -0.05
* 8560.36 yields 0.00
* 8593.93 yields 0.00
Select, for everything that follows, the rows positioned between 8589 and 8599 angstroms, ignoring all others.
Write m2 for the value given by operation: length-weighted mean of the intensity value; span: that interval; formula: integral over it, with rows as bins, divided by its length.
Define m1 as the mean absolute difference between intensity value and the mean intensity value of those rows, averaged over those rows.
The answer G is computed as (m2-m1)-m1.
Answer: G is 47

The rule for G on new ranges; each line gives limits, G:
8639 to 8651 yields 48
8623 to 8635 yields 50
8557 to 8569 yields 49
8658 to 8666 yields 35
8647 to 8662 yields 39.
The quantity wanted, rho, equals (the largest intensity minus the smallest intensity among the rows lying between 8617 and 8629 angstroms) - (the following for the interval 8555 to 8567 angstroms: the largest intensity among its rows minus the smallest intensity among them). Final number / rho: -0.4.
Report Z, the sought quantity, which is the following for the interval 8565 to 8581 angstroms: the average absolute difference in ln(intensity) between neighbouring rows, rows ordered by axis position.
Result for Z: 0.020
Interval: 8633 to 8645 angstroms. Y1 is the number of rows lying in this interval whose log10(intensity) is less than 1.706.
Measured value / 3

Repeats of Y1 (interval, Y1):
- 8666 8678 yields 6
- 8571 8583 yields 1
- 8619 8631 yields 2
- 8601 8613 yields 5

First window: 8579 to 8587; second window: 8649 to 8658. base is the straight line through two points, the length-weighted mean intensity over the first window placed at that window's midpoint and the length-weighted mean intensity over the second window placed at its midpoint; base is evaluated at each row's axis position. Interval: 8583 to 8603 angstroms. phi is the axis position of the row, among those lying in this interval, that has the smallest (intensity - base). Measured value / 8597.89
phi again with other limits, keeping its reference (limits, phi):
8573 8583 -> 8582.07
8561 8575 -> 8562.33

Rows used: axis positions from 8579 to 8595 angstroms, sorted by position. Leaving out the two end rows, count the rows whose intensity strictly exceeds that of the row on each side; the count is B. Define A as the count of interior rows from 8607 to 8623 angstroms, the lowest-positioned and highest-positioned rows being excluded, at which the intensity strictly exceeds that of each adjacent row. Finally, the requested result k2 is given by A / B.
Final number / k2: 2.0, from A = 2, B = 1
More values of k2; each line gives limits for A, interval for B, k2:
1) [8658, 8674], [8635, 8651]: 0.5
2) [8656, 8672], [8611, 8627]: 0.3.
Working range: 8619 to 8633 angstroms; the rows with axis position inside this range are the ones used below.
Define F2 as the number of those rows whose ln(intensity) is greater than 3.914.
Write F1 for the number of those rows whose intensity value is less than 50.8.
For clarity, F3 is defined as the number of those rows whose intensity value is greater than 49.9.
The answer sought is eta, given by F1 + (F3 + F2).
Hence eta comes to 15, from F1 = 2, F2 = 6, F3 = 7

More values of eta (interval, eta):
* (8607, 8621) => 15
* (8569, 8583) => 14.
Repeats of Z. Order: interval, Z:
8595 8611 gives 0.029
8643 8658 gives 0.049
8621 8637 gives 0.012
